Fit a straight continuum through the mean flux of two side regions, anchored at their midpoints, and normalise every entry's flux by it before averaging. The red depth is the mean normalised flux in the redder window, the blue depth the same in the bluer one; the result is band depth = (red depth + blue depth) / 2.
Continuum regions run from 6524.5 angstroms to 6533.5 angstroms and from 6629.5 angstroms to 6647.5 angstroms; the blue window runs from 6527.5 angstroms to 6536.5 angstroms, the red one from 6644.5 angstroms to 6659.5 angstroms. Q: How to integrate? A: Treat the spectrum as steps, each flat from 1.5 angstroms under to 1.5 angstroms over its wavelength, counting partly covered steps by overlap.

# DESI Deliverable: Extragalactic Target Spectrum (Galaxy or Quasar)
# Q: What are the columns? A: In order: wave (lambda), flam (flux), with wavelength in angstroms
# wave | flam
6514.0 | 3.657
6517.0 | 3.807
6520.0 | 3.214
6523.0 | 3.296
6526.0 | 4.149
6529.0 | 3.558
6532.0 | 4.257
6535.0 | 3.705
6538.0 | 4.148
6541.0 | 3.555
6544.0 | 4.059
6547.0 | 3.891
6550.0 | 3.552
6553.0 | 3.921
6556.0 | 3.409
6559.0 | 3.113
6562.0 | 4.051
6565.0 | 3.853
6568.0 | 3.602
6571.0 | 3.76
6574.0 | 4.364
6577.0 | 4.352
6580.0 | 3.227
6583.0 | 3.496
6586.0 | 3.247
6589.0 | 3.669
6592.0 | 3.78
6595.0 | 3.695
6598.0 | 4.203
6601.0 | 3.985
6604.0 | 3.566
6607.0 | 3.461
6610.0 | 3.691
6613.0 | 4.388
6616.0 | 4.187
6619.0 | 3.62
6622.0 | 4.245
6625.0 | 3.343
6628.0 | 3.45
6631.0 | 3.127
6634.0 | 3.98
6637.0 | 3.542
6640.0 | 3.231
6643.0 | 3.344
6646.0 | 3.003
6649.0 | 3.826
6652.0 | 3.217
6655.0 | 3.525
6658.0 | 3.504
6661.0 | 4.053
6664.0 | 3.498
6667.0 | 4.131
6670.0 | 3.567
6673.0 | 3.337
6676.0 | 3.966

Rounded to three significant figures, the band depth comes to 1.00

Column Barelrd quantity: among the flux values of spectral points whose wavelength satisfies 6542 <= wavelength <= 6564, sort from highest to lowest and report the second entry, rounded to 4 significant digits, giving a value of 4.051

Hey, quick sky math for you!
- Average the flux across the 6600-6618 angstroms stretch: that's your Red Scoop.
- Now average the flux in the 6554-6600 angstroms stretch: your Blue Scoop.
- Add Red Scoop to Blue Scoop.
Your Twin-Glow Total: 7.60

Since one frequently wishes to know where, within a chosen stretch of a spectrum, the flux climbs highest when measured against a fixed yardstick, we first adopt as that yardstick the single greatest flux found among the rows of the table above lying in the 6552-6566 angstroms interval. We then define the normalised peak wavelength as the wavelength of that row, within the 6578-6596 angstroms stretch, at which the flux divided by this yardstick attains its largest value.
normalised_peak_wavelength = 6592.0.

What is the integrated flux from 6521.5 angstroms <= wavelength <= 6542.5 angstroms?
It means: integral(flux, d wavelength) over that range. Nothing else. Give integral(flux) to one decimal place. 80.0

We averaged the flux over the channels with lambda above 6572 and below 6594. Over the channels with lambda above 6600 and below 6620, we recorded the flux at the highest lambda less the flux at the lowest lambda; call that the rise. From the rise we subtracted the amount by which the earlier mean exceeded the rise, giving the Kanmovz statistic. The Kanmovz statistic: -4.5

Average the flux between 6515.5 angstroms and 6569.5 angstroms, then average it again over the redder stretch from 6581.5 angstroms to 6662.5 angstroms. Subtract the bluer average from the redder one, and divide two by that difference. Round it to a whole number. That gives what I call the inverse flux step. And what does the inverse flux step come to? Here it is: -23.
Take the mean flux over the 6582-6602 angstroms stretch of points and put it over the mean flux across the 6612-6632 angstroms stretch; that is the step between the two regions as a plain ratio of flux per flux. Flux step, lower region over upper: 0.99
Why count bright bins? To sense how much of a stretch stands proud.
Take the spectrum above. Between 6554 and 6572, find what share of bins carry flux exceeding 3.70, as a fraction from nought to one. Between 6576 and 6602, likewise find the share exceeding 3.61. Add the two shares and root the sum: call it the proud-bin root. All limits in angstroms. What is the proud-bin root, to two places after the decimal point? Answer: 1.08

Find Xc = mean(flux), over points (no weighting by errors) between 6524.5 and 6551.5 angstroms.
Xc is 3.87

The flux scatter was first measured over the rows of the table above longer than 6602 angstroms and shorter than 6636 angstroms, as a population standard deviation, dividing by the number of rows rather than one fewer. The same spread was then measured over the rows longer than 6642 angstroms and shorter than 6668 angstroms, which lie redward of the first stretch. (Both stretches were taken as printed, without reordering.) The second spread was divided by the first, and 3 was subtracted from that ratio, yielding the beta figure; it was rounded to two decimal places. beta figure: -2.09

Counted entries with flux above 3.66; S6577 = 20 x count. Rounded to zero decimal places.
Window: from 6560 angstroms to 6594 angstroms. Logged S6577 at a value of 140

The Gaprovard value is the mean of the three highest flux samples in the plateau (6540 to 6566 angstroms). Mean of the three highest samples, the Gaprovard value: 4.01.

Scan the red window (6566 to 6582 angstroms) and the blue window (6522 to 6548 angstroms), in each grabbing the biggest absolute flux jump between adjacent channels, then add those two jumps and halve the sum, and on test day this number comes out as 1.0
